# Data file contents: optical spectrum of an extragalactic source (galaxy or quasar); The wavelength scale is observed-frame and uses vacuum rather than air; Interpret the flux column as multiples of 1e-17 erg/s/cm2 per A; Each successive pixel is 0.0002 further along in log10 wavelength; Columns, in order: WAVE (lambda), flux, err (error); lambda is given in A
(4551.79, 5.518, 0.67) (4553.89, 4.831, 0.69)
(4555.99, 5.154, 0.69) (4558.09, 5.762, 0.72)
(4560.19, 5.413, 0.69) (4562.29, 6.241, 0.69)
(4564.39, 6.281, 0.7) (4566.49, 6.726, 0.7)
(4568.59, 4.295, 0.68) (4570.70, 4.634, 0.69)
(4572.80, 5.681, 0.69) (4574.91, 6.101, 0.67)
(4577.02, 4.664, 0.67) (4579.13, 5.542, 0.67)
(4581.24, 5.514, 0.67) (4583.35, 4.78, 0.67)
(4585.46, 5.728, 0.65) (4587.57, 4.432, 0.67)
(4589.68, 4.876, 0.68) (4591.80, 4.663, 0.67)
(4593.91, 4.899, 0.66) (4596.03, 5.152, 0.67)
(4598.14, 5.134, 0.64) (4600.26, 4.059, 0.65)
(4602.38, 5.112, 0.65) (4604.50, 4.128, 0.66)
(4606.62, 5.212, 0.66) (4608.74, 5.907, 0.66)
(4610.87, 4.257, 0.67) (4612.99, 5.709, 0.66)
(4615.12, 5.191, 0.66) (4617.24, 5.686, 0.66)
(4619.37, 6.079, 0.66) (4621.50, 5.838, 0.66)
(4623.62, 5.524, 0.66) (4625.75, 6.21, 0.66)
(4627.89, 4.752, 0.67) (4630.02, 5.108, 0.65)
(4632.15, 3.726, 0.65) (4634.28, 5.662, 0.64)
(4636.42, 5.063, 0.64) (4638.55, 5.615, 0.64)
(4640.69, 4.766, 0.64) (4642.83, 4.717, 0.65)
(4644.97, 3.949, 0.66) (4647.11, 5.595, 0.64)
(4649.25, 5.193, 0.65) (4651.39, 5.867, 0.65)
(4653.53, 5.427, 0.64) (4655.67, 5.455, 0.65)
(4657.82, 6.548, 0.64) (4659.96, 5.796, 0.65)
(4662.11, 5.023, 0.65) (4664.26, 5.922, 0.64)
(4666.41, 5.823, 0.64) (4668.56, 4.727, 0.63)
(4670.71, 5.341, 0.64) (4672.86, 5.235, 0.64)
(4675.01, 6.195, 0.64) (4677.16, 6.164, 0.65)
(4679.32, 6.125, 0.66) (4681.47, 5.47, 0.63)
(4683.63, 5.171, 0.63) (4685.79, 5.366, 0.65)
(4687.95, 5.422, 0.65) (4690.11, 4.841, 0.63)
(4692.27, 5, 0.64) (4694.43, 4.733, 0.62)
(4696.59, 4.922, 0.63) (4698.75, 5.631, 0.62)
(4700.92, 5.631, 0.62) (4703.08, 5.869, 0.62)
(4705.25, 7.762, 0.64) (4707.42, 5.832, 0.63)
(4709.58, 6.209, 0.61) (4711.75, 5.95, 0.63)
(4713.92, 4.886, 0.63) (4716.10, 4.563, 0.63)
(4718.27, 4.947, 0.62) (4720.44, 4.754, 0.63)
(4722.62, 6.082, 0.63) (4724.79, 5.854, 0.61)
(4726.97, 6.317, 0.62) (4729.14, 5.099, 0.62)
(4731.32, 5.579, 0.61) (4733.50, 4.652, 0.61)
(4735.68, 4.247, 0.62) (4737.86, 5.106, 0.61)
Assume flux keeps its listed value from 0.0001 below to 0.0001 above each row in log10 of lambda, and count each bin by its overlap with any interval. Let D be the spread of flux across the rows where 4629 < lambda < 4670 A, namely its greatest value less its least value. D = 2.82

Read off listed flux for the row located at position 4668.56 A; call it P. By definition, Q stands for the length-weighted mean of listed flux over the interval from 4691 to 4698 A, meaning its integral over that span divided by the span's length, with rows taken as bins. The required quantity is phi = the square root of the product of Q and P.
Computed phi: 4.82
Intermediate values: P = 4.727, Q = 4.92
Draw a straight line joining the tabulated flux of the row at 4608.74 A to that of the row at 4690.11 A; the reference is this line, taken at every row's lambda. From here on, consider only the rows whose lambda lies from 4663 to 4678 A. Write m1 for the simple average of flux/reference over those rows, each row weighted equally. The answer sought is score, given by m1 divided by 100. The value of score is 0.0111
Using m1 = 1.11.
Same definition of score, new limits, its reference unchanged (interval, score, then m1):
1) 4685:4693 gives 0.0106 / 1.06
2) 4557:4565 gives 0.0091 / 0.91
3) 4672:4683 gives 0.0117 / 1.17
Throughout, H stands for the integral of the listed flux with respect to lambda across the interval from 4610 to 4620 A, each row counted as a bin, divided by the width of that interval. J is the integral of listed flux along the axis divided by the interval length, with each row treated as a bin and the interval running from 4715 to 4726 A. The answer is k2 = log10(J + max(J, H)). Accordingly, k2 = 1.026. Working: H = 5.38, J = 5.25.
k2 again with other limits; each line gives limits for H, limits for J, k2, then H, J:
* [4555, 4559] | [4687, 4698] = 1.019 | 5.45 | 5.00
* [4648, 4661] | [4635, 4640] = 1.043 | 5.72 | 5.31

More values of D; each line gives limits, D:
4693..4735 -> 3.20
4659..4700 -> 1.47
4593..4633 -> 2.48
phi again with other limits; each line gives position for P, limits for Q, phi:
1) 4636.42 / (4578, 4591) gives 5.10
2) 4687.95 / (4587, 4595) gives 5.07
